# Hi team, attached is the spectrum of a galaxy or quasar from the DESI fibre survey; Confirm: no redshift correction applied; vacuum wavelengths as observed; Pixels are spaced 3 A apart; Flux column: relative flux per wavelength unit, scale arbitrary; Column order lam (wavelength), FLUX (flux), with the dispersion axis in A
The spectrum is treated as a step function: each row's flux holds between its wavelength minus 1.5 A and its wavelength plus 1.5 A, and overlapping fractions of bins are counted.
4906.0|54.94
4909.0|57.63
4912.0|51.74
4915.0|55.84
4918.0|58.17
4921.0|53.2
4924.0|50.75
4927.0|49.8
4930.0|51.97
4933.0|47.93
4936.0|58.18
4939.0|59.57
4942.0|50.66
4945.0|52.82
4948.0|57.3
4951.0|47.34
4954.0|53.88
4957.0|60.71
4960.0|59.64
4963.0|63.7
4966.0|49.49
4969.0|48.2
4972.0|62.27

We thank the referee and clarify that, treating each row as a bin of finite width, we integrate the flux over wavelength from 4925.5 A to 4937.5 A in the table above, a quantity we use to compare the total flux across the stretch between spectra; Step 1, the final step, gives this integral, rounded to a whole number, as 624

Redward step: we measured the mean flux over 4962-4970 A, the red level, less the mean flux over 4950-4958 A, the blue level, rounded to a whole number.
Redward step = 0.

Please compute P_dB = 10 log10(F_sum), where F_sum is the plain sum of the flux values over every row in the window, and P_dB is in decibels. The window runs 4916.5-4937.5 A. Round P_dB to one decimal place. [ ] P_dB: 25.7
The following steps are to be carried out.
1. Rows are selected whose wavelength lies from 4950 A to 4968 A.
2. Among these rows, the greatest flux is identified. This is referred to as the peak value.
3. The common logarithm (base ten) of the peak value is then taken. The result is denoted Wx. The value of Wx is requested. 1.80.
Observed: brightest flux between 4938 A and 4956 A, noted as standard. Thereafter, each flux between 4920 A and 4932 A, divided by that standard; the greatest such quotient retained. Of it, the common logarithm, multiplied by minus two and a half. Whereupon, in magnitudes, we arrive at 0.12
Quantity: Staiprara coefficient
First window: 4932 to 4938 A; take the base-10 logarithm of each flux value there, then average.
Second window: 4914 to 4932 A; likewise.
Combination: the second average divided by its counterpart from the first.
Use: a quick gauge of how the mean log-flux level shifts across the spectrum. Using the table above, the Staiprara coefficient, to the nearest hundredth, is 1.00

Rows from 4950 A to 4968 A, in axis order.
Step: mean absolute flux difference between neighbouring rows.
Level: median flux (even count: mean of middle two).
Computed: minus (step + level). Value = -63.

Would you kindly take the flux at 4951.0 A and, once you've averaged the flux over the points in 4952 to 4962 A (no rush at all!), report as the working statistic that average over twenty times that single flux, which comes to 0.061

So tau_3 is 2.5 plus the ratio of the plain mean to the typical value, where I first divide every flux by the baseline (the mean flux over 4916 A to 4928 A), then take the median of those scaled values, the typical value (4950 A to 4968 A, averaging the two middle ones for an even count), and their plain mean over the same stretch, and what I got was 3.48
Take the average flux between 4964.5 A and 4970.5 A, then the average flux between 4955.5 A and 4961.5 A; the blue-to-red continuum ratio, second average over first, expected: 1.232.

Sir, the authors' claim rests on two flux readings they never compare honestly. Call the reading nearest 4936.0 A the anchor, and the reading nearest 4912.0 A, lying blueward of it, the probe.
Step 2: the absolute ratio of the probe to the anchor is 0.89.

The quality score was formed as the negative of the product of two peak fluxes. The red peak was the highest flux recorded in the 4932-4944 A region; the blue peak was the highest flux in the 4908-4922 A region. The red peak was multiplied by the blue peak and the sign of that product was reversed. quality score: -3465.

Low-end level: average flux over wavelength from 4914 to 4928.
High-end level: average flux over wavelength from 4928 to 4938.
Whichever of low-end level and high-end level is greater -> 53.6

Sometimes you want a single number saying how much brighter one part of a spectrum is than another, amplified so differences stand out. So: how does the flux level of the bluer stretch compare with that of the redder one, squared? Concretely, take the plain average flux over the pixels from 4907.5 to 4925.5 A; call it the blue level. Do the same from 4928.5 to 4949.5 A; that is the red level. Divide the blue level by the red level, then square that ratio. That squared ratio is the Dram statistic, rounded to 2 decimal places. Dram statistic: 1.02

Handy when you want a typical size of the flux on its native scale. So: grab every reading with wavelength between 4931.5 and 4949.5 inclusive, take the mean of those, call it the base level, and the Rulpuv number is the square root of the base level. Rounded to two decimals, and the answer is 7.38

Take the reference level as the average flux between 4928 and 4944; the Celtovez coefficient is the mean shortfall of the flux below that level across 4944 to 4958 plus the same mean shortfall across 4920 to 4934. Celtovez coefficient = 2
